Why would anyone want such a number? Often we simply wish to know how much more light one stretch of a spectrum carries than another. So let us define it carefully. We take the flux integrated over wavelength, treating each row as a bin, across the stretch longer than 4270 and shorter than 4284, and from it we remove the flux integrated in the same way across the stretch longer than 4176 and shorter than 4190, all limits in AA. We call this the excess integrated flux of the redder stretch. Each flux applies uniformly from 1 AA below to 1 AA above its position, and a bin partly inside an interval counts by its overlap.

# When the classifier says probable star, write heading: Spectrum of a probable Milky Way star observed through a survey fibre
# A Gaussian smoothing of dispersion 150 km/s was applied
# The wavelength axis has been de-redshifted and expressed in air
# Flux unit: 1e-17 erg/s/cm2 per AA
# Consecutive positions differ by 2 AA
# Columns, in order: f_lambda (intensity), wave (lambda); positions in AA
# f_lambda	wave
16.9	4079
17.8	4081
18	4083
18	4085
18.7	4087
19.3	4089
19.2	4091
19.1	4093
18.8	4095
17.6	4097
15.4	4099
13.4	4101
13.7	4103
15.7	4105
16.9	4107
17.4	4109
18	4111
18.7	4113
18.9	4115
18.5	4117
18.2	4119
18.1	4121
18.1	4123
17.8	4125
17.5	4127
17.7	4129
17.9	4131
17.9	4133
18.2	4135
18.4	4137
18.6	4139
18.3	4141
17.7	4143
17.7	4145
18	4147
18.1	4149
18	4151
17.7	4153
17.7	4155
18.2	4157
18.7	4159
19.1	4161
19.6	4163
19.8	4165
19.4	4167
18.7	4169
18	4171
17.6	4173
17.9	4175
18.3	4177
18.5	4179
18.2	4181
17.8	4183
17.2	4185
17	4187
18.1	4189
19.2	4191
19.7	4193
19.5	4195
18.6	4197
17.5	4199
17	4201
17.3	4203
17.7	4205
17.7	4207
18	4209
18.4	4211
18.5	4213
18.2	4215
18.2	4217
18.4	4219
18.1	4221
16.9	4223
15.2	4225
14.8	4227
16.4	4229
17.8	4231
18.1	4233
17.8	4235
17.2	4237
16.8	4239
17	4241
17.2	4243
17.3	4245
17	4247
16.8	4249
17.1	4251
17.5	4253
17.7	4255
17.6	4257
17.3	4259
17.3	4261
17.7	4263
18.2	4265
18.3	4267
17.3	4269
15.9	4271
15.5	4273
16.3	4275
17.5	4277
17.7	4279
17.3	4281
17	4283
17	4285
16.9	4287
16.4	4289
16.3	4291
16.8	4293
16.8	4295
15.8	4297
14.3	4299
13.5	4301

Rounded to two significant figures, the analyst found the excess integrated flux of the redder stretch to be -16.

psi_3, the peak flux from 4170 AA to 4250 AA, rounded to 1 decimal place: 19.7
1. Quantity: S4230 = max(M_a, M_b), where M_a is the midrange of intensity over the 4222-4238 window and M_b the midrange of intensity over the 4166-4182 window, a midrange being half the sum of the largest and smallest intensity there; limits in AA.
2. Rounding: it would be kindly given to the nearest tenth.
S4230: 18.5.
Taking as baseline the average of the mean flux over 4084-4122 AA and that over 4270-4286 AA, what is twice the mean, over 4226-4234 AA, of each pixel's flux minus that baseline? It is -0.78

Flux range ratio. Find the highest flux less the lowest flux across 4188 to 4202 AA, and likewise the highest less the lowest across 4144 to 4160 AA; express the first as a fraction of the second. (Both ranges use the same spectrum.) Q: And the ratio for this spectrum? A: 2.7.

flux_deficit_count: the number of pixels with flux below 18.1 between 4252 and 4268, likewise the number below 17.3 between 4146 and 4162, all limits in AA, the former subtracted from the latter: -6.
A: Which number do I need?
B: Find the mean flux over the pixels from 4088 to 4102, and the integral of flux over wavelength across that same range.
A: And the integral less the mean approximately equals 228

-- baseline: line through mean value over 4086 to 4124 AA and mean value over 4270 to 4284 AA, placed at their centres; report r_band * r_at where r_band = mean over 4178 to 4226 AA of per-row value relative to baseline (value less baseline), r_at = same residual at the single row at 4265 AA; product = 1.2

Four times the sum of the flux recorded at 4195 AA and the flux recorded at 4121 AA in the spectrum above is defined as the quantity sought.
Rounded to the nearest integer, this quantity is 150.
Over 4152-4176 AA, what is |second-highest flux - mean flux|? 1.1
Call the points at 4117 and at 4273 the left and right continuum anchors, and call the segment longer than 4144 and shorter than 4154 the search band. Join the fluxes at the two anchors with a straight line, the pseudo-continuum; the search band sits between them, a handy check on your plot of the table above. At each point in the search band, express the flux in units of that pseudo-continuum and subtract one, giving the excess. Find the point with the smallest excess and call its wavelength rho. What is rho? 4145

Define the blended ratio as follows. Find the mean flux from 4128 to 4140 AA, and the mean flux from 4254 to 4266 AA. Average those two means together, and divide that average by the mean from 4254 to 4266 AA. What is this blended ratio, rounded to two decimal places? 1.01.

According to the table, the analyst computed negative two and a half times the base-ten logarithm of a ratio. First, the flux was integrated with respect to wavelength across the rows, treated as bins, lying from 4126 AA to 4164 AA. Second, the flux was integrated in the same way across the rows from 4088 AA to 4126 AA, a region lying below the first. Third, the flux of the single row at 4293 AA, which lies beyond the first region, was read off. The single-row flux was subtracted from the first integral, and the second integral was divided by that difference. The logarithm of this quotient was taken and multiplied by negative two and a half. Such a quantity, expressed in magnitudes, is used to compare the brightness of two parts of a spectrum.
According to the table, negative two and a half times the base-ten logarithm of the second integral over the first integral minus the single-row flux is 0.01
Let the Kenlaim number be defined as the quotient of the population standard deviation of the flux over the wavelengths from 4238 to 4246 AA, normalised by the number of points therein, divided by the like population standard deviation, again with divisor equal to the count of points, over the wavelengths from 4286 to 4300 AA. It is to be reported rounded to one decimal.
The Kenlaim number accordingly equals 0.2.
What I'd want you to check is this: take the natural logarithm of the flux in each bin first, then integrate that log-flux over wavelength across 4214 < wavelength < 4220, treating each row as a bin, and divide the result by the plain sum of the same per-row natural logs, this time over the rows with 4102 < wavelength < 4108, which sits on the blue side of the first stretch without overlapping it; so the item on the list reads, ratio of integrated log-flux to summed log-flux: 2.13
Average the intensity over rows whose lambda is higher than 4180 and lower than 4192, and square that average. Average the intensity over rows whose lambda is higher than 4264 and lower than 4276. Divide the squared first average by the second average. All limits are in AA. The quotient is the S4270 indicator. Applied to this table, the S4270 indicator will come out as 19.0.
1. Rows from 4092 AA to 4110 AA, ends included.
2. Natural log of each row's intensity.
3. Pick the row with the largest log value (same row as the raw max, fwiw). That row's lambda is 4093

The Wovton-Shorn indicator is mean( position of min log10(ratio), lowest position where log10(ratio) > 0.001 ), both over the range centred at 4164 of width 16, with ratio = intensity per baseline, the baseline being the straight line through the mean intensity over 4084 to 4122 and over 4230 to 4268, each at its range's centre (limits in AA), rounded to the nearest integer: 4164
